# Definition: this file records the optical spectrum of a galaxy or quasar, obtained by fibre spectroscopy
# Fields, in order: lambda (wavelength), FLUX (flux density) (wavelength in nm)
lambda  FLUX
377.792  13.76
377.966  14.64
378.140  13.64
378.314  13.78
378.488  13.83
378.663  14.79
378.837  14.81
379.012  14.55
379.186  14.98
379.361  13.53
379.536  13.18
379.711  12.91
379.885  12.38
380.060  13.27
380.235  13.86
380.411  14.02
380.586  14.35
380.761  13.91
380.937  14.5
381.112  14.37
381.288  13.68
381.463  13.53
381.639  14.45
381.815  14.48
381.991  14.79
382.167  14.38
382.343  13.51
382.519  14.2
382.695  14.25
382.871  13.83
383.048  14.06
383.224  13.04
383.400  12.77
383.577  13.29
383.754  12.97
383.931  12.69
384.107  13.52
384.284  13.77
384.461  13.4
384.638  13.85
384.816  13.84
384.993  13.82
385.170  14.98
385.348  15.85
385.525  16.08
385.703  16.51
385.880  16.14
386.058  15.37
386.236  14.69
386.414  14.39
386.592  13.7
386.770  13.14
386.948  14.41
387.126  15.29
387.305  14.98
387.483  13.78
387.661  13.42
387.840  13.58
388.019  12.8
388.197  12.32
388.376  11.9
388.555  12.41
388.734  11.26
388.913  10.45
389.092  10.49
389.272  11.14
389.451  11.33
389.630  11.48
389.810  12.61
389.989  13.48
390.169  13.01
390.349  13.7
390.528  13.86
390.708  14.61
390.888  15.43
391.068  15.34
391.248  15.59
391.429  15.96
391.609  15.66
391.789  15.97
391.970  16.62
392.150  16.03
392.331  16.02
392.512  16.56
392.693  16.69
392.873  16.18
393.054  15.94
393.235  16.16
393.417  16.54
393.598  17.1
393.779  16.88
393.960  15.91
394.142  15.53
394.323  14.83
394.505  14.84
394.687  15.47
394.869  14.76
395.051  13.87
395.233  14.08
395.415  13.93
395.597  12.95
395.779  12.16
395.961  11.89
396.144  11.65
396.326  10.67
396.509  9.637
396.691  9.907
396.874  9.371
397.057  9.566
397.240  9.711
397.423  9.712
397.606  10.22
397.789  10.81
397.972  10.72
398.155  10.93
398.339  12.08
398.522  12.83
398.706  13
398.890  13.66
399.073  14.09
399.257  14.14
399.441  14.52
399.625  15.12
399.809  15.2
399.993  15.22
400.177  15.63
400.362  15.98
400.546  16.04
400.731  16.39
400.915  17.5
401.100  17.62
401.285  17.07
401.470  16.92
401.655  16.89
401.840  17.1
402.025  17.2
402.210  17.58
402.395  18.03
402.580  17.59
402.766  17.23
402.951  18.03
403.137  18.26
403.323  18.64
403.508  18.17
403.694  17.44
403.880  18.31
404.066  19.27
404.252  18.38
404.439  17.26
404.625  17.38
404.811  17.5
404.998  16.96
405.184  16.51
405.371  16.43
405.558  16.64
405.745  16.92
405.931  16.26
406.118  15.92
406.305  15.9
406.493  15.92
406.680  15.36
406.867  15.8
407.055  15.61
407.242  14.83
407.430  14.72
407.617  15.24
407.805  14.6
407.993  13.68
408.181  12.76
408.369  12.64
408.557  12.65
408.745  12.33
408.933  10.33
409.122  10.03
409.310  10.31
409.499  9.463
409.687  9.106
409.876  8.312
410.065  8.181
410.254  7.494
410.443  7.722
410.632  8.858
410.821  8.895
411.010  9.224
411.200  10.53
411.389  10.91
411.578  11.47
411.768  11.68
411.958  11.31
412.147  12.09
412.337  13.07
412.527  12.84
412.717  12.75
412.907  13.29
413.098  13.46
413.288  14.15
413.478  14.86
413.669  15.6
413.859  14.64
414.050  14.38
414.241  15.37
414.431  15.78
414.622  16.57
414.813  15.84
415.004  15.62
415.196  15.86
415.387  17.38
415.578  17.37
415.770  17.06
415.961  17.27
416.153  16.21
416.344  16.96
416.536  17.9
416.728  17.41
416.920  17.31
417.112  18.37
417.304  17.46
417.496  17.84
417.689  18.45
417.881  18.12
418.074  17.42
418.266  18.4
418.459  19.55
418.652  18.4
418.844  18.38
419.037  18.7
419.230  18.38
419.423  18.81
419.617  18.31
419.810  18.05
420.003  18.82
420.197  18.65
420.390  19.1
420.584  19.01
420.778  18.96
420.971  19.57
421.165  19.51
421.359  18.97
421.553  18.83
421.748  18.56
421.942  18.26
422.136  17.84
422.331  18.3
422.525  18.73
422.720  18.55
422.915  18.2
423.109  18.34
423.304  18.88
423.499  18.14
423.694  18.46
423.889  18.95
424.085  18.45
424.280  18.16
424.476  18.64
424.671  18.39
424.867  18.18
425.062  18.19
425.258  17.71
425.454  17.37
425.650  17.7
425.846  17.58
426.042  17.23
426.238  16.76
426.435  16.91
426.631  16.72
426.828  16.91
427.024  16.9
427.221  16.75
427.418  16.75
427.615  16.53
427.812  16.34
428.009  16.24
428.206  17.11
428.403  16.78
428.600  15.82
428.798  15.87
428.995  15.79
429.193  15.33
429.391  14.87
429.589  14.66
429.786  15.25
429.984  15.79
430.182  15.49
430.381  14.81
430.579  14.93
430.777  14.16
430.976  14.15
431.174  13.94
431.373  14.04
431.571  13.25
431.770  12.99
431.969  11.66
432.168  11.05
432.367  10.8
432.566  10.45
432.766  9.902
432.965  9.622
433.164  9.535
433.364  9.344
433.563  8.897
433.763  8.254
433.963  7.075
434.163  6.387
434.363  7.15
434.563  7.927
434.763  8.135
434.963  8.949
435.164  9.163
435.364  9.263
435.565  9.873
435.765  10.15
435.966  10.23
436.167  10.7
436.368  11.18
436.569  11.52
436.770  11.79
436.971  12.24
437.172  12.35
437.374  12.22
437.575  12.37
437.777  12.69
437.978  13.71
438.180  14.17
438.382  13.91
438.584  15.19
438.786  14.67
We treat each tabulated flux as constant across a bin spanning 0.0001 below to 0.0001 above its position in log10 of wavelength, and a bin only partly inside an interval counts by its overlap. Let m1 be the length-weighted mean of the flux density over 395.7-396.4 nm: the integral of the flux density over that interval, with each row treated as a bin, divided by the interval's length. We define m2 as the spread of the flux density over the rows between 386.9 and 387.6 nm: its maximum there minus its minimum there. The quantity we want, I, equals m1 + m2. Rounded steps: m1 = 11.6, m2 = 1.51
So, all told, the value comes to 13.1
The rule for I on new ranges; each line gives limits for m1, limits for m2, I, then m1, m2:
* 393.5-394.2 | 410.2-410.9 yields 17.8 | 16.4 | 1.40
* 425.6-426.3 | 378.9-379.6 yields 19.1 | 17.3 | 1.80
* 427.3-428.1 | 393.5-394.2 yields 18.0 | 16.5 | 1.57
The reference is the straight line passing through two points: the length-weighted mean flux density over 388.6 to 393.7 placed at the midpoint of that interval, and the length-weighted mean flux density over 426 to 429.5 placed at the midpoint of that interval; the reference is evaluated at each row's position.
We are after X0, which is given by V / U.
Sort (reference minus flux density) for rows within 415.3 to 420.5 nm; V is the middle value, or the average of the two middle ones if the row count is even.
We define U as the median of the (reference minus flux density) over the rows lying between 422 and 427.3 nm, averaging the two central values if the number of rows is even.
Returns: 1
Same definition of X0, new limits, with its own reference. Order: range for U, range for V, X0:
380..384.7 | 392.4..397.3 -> 0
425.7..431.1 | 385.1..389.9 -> 4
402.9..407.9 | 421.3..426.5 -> 2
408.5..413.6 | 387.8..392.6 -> 0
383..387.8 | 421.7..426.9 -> -7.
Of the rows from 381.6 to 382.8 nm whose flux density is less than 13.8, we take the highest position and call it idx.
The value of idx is 382.343 nm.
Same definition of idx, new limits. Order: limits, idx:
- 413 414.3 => 413.098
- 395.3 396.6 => 396.509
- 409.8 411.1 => 411.010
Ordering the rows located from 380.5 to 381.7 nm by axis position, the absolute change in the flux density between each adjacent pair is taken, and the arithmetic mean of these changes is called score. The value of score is 0.49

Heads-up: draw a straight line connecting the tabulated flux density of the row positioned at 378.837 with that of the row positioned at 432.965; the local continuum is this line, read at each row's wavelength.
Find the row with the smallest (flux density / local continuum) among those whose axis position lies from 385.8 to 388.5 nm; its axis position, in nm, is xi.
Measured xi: 388.376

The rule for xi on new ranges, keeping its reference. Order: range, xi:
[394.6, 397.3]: 396.874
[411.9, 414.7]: 411.958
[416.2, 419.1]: 416.344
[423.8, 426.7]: 426.238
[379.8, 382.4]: 379.885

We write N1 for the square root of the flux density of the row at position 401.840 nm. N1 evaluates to 4.1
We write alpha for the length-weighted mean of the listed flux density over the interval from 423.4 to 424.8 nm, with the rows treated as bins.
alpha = 18.4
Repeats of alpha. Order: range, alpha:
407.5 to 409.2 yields 12.7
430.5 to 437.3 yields 10.6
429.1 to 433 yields 13.4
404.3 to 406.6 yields 16.7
